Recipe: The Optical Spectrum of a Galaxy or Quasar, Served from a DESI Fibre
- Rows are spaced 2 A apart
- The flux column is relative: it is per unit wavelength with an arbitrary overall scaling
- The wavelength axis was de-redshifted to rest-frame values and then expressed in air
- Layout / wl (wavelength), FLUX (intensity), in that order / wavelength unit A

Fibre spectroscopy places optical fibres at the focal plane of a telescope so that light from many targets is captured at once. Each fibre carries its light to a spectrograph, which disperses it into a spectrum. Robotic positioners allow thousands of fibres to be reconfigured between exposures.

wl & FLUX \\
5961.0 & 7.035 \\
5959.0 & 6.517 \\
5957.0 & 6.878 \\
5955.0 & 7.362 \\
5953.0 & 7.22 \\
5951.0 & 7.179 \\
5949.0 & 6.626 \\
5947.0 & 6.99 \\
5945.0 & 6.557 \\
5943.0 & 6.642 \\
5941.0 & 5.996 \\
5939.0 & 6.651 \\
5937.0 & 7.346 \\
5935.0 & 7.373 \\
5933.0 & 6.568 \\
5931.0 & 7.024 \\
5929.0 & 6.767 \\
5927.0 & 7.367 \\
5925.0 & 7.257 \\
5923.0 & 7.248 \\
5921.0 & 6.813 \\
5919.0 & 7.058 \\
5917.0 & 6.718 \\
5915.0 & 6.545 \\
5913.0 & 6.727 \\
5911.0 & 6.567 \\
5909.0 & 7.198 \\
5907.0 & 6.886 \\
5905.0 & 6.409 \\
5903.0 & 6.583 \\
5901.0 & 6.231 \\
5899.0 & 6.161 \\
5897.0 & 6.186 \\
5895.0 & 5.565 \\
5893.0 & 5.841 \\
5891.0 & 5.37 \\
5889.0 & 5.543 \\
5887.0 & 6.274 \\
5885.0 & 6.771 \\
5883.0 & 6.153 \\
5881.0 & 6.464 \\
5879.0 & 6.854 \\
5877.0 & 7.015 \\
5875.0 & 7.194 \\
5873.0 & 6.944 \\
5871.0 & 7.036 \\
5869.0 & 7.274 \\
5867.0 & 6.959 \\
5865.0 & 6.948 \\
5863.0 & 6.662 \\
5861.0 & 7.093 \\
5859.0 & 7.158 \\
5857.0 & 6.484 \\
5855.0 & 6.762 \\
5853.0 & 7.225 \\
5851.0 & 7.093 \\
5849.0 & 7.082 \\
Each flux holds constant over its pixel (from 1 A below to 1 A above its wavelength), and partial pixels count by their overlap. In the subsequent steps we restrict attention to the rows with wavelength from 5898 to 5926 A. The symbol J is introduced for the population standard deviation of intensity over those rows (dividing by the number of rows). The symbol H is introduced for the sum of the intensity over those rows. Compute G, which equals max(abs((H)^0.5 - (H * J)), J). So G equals 23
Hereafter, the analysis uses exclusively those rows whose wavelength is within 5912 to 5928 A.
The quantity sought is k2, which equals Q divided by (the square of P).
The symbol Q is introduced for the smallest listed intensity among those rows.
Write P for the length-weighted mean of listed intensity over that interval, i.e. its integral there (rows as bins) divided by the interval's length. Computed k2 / 0.135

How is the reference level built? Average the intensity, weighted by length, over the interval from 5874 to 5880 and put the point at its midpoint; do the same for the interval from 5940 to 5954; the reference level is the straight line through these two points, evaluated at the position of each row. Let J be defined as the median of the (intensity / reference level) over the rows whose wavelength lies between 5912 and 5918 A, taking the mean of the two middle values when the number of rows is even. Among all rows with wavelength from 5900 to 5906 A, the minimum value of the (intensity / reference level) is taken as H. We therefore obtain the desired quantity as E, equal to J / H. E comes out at 1.09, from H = 0.900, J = 0.98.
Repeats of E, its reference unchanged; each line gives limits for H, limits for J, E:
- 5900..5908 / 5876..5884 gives 1.06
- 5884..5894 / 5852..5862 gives 1.30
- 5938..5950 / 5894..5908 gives 1.02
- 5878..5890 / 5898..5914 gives 1.20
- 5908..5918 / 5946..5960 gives 1.09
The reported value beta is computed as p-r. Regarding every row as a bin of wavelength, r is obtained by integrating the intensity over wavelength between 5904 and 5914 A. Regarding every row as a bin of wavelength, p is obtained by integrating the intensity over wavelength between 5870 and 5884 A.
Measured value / 28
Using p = 95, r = 68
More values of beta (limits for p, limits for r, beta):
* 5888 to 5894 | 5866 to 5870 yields 5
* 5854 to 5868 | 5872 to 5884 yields 15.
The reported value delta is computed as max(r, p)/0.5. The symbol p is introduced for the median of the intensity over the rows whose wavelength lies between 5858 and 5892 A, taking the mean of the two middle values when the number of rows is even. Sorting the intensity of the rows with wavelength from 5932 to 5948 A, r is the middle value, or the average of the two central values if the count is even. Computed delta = 13.9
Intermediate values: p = 6.94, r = 6.65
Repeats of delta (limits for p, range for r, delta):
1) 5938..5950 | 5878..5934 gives 13.3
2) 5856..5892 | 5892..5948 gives 13.8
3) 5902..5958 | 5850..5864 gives 14.2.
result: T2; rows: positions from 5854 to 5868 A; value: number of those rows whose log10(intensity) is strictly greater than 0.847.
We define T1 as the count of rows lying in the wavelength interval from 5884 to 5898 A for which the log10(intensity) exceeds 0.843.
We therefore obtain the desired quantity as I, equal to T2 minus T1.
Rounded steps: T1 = 0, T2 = 2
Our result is 2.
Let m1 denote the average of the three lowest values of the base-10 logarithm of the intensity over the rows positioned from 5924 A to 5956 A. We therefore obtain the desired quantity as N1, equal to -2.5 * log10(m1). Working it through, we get 0.24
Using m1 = 0.804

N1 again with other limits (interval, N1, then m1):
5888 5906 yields 0.33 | 0.740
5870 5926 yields 0.33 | 0.740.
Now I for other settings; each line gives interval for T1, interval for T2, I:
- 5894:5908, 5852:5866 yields 3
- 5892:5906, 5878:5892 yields 0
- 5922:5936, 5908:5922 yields -3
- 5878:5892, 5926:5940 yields 3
